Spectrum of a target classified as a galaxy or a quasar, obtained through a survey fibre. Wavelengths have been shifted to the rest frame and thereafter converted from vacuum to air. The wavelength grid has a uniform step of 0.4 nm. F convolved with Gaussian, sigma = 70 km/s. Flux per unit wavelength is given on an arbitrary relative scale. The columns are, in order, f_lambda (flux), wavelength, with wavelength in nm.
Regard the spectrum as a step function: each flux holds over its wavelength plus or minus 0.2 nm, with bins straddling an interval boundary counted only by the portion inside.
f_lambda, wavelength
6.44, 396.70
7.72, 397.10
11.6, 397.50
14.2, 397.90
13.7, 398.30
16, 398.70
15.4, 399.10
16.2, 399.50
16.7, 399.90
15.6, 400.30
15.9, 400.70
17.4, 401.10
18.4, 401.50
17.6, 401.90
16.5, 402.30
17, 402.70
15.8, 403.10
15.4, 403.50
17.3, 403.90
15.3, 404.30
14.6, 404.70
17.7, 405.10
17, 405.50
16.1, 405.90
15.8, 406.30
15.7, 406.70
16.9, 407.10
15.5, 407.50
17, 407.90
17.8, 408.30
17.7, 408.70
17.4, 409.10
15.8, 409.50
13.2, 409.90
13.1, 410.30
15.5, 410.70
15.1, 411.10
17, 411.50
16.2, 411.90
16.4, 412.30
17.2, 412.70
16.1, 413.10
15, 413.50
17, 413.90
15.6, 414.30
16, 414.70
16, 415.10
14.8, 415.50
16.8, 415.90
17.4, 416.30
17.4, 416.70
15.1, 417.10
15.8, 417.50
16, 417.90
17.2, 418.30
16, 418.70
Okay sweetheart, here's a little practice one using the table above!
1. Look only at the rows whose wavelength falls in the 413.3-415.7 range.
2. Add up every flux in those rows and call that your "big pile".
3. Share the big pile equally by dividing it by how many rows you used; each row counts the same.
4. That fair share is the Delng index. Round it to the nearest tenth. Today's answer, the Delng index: 15.7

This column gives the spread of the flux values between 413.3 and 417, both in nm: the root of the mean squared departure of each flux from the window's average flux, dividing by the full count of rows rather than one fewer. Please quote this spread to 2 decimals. 0.93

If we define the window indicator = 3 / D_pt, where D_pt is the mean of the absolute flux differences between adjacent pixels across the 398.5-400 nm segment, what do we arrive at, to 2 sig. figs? 4.7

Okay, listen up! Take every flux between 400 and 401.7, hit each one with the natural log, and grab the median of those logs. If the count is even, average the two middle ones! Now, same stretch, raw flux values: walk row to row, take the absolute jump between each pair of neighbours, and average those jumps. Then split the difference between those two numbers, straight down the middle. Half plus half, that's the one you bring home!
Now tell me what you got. 1.872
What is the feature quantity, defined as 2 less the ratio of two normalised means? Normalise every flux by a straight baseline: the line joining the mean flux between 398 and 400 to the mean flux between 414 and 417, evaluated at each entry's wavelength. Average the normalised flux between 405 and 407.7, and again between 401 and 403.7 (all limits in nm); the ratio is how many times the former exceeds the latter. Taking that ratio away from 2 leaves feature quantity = 1.04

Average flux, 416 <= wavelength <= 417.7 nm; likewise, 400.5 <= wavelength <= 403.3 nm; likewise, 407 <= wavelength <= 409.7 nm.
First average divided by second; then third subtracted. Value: -15.9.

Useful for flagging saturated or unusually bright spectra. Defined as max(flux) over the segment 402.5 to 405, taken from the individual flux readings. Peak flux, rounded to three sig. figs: 17.3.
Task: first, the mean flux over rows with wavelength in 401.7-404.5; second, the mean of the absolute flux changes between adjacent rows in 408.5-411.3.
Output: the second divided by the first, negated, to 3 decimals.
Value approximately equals -0.075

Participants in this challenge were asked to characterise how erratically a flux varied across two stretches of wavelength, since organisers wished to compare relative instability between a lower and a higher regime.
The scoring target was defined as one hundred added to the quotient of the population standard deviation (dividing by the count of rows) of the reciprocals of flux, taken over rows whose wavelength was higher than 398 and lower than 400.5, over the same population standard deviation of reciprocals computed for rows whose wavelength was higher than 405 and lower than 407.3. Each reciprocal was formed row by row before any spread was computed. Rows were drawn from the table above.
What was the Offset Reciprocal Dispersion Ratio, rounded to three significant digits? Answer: 102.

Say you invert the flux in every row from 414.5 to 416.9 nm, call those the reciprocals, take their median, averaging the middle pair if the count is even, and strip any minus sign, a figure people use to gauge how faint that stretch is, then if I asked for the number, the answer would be 0.0610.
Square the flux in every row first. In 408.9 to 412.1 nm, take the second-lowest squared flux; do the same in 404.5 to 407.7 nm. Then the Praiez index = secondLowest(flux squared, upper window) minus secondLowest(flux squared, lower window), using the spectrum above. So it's -66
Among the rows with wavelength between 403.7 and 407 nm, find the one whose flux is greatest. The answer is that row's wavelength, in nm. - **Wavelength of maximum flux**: 405.10 nm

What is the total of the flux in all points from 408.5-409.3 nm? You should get 35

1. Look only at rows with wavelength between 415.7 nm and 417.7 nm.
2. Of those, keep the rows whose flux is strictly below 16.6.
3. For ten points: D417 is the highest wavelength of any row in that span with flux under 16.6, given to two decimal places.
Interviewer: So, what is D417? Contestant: 417.50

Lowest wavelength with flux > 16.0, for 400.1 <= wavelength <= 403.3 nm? 401.10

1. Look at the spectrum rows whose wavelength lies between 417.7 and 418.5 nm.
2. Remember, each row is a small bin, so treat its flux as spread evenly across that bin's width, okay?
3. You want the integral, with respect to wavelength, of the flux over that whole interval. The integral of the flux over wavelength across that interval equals 13.3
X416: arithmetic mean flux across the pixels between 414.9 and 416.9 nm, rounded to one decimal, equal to 16.5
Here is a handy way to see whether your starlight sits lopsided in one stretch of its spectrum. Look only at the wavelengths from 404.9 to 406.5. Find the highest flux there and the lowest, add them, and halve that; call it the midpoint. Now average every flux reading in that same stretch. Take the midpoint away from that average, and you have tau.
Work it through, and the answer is -0.100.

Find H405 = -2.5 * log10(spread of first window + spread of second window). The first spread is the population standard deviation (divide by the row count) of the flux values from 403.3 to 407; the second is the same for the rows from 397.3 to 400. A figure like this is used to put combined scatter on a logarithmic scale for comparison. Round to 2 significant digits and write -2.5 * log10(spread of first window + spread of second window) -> -1.0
